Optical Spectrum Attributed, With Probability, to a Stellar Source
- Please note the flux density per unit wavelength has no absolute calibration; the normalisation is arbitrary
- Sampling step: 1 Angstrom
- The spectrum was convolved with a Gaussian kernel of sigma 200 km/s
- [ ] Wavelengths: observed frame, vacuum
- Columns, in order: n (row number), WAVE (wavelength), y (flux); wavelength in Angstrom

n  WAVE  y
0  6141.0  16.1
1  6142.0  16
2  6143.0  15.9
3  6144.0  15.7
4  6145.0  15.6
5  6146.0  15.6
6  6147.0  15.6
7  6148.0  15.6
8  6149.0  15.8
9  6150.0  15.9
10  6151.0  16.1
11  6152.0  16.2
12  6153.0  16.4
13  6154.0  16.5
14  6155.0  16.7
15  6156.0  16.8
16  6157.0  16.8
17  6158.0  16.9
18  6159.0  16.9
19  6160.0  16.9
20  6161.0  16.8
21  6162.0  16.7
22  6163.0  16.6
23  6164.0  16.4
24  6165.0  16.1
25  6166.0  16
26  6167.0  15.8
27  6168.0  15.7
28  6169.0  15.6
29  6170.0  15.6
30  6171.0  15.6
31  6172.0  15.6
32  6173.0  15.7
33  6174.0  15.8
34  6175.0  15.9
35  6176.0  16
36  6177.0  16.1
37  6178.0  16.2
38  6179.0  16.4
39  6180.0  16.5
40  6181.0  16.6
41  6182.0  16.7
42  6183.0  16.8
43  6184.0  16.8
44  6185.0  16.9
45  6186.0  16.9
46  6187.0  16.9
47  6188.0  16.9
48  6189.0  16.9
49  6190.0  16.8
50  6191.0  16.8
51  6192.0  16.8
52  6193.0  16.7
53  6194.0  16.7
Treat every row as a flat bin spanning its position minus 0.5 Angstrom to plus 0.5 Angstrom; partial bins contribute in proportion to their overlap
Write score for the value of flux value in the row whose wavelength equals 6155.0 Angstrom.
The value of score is 16.7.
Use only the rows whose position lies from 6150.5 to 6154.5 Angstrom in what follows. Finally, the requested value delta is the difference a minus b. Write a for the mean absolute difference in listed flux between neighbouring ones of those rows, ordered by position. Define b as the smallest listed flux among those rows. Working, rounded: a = 0.13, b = 16.1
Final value -16.0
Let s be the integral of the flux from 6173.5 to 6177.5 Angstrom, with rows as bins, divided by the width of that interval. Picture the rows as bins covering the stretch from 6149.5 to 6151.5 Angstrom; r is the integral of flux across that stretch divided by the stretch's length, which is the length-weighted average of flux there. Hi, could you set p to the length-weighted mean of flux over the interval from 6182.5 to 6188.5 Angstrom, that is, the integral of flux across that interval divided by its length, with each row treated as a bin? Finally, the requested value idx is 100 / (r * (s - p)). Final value -7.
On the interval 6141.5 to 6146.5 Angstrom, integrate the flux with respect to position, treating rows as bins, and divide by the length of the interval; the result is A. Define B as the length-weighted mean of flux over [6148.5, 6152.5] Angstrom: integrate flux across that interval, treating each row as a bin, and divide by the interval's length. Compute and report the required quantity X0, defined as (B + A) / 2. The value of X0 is 15.9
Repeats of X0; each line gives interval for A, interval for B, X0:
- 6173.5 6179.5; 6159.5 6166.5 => 16.3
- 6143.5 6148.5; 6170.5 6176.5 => 15.7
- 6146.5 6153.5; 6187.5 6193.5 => 16.4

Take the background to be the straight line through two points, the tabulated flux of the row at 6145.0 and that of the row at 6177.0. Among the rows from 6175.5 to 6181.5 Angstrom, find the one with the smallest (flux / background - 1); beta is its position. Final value 6176.0 Angstrom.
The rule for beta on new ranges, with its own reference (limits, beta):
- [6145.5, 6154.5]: 6148.0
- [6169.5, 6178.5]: 6172.0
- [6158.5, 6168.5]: 6168.0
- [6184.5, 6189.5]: 6189.0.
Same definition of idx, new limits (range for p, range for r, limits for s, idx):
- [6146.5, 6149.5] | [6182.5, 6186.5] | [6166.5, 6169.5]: 178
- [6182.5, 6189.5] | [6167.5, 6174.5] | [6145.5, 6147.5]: -5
